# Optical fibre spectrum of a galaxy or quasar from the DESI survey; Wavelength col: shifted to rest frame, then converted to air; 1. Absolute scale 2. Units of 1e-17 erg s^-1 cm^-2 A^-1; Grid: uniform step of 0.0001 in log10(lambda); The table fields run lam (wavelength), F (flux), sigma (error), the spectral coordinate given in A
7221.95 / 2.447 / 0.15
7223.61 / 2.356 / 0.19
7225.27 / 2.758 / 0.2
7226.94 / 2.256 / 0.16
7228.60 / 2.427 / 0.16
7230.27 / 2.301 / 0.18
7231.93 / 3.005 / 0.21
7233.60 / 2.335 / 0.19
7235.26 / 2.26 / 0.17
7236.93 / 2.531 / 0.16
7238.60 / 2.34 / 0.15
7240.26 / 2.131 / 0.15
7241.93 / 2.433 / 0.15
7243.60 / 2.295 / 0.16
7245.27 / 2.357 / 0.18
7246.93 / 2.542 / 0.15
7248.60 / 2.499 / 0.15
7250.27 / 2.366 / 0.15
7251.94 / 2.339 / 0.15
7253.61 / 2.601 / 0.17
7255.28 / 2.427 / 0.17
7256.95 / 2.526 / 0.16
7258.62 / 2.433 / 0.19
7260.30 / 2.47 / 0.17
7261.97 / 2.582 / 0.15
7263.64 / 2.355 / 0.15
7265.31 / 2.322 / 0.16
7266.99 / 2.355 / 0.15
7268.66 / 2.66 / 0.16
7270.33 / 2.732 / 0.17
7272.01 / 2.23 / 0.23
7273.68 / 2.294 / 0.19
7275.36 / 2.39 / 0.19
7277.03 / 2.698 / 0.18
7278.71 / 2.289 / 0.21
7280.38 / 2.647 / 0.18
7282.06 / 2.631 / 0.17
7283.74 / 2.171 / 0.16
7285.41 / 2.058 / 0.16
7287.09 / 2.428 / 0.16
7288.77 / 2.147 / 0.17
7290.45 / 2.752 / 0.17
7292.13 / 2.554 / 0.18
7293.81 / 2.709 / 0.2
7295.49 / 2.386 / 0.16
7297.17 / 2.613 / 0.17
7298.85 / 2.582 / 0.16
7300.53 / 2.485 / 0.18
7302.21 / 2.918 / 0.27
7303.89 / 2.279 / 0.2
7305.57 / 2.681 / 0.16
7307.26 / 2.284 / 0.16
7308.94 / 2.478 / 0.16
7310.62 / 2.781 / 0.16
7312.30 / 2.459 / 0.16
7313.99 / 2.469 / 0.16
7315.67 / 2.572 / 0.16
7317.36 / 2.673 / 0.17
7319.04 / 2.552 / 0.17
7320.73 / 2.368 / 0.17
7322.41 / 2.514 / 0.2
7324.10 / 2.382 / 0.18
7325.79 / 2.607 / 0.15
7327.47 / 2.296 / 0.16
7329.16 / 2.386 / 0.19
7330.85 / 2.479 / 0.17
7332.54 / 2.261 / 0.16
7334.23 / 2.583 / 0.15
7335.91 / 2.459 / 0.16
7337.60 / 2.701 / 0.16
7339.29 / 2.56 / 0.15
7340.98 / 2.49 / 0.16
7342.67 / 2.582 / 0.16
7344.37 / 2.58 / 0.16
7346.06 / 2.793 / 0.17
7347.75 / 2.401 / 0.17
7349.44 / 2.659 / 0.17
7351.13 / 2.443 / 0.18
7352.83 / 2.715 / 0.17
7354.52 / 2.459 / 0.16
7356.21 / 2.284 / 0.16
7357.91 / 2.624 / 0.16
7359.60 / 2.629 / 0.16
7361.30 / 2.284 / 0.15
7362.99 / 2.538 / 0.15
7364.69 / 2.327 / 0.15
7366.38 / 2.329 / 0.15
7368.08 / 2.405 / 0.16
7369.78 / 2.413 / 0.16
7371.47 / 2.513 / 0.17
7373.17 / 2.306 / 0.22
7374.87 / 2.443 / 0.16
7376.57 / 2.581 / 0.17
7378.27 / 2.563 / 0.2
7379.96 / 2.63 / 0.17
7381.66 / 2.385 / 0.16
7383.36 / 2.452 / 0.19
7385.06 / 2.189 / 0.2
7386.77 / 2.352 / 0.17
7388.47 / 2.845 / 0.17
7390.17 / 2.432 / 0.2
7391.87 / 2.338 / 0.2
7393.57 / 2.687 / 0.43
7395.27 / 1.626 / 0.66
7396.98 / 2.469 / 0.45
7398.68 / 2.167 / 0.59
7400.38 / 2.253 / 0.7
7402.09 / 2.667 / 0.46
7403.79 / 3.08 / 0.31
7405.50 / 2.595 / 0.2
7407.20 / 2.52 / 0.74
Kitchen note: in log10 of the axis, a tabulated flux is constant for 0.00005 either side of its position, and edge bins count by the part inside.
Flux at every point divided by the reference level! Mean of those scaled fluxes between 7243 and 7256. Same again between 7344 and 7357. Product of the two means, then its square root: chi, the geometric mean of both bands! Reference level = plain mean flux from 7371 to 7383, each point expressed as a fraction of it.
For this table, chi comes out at 1.00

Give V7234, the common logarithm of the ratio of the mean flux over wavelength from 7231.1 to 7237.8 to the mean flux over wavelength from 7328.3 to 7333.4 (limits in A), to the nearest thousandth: 0.028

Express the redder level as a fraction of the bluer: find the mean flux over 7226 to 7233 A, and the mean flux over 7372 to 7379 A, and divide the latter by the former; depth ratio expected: 0.99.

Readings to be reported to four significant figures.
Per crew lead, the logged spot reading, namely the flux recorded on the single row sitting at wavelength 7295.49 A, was 2.386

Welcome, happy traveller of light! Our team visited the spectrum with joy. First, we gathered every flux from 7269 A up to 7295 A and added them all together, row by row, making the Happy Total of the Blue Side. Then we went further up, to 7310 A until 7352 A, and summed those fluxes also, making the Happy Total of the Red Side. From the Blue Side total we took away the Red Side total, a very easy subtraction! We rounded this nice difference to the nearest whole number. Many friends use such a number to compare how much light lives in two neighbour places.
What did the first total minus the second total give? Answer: -26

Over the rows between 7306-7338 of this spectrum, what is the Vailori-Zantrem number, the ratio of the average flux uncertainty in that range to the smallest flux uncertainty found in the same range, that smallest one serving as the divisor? 1.105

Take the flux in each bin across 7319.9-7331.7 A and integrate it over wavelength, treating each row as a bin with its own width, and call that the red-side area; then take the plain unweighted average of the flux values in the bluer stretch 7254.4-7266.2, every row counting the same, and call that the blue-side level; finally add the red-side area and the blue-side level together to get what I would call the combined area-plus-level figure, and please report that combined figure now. 31.2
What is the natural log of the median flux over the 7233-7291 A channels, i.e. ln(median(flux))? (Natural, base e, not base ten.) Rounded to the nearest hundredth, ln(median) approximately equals 0.87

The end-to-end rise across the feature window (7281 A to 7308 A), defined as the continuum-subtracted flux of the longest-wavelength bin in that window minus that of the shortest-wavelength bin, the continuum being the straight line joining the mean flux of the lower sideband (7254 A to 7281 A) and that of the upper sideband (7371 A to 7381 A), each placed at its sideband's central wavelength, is -0.36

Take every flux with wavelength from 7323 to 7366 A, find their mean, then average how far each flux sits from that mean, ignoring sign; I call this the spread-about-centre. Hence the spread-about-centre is 0.12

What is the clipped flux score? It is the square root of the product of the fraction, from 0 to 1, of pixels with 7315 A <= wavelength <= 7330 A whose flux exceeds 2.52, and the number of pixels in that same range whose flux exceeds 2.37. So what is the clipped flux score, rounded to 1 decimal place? 1.8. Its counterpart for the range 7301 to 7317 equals 1.8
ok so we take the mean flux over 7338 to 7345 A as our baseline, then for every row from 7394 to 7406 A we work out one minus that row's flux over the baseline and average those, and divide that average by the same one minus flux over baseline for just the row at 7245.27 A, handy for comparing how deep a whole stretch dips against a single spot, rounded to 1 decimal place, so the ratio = 0.7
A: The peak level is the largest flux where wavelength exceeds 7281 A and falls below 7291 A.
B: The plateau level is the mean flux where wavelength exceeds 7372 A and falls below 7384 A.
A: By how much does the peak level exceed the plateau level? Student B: 0.27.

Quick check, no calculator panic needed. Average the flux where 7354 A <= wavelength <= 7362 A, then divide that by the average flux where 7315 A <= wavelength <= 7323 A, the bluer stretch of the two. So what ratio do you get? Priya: 0.97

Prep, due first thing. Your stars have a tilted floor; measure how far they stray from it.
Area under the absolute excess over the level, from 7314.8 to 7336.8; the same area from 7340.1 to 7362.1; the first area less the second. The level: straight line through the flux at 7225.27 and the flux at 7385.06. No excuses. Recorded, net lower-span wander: -2.4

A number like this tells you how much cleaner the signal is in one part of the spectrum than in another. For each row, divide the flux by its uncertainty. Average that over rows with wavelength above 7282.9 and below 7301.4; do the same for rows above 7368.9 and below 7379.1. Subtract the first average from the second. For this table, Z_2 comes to -0.5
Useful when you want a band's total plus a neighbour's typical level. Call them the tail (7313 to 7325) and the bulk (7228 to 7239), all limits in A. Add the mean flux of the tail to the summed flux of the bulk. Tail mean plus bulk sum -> 19.7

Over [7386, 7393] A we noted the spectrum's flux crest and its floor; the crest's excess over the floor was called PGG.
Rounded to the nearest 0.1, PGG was 0.5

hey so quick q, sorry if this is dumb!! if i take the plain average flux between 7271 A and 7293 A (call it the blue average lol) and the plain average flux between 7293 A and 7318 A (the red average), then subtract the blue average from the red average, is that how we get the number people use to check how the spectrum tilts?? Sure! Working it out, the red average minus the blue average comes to 0.15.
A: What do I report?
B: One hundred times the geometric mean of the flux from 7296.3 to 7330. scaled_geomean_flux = 251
